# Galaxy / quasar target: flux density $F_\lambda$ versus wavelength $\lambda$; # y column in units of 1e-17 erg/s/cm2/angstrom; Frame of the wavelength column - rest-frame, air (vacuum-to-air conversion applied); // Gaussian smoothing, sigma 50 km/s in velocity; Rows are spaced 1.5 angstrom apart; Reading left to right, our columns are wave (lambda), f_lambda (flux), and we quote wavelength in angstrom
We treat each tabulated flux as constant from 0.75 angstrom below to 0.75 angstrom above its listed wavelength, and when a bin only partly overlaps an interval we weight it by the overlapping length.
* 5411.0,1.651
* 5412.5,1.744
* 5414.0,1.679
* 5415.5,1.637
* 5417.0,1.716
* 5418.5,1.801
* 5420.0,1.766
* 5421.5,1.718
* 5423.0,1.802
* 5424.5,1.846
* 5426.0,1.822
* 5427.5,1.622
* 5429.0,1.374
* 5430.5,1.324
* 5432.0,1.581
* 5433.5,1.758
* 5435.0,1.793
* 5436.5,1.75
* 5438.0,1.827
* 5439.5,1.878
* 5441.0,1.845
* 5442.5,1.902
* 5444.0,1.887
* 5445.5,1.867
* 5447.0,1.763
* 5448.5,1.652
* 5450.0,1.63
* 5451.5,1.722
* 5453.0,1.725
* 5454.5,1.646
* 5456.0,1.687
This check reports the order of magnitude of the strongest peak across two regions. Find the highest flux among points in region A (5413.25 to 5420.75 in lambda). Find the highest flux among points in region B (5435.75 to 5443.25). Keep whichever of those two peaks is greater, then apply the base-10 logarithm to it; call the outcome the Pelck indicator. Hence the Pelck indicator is 0.279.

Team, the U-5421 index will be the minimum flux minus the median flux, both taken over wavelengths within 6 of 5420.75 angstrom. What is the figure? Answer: -0.15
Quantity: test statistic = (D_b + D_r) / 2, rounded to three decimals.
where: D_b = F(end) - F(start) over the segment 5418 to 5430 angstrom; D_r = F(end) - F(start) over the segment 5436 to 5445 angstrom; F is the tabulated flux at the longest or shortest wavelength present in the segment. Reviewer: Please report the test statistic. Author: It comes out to -0.145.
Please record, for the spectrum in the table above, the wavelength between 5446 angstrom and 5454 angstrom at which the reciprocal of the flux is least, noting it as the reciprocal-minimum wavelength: 5447.0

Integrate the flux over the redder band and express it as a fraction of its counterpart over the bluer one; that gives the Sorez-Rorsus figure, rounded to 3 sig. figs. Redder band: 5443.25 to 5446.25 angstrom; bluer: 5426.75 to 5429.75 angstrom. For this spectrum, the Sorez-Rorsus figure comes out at 1.25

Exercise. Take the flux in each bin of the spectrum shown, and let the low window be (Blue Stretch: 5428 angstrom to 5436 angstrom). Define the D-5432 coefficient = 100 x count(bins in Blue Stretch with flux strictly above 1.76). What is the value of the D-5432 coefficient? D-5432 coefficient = 100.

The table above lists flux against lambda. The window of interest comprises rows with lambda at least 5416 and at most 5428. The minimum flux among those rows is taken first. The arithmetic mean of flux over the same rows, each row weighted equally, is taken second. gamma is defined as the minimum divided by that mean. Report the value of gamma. 0.92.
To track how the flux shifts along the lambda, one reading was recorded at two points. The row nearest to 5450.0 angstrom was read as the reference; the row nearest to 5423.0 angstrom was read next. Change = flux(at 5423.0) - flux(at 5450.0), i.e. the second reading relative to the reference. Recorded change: 0.17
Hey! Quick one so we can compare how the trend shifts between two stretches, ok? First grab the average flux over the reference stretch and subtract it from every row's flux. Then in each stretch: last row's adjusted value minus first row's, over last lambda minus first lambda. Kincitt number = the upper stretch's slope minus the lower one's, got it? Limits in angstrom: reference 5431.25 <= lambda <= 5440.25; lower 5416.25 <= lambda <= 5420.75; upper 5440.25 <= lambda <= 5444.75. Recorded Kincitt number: -0.003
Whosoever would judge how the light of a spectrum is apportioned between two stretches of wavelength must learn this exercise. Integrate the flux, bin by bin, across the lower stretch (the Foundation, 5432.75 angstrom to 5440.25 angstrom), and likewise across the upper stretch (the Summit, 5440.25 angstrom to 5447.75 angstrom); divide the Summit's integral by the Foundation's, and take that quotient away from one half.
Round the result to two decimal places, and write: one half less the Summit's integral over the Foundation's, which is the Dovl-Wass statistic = -0.53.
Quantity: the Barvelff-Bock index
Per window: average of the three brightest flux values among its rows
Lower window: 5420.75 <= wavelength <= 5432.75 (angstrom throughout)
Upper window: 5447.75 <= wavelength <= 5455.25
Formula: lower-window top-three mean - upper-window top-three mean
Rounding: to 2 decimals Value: 0.12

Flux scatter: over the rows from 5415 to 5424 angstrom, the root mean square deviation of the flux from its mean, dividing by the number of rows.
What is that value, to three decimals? 0.058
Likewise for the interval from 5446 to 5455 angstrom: 0.049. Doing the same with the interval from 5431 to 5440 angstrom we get 0.093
